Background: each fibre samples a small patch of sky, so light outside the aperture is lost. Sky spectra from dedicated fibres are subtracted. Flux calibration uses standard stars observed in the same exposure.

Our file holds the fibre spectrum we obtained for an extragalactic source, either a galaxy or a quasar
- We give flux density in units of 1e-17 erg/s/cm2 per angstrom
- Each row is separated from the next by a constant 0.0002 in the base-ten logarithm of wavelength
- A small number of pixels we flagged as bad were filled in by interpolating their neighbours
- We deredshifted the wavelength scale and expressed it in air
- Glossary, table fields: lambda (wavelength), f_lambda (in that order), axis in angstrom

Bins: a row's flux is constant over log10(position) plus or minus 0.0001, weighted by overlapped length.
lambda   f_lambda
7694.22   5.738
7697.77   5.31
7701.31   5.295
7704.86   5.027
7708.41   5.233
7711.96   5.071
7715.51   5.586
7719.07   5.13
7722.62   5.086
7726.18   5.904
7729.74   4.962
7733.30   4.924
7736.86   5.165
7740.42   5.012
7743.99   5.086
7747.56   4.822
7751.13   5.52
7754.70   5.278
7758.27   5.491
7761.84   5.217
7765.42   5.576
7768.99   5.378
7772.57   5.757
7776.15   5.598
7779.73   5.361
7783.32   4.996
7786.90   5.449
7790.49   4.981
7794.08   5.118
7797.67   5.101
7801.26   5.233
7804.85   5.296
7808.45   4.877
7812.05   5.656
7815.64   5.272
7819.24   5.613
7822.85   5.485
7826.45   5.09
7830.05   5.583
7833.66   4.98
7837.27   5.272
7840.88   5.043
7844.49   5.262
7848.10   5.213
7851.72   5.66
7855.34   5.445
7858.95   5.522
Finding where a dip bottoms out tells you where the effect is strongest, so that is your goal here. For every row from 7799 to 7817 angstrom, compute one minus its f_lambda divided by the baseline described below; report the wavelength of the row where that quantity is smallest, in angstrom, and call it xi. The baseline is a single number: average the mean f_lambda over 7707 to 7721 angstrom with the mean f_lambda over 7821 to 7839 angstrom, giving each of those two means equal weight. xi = 7812.05 angstrom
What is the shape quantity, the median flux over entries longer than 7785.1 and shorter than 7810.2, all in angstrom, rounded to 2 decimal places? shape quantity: 5.12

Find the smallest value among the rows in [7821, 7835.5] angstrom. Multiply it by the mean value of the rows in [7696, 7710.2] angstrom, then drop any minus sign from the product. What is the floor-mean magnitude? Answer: 26.0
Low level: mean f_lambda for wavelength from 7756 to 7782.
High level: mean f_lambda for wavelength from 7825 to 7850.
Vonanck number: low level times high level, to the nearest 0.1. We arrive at 28.5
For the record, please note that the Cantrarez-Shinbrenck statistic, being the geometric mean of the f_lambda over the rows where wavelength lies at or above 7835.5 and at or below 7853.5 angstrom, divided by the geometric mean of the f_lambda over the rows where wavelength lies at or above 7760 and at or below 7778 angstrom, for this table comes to 0.96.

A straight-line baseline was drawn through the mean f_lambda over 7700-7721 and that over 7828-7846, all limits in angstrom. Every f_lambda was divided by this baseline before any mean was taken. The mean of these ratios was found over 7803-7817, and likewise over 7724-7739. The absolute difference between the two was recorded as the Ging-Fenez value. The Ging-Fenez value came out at 0.01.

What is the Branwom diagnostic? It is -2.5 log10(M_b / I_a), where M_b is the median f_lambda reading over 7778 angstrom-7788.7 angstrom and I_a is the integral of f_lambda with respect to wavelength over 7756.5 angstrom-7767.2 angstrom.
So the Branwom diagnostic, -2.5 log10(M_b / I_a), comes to 2.59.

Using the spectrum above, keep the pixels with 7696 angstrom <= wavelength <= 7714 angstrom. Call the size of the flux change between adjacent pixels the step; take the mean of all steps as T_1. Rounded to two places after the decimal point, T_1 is 0.16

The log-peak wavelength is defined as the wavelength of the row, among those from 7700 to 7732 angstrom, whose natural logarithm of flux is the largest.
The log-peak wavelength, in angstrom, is 7726.18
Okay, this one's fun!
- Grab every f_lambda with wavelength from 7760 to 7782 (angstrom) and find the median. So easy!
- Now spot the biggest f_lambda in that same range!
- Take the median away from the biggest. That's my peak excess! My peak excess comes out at 0.28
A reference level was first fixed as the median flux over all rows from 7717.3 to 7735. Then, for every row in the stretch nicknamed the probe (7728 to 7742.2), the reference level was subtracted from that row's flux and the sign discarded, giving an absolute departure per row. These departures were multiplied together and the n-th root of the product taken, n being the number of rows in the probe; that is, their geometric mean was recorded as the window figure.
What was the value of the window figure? 0.10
